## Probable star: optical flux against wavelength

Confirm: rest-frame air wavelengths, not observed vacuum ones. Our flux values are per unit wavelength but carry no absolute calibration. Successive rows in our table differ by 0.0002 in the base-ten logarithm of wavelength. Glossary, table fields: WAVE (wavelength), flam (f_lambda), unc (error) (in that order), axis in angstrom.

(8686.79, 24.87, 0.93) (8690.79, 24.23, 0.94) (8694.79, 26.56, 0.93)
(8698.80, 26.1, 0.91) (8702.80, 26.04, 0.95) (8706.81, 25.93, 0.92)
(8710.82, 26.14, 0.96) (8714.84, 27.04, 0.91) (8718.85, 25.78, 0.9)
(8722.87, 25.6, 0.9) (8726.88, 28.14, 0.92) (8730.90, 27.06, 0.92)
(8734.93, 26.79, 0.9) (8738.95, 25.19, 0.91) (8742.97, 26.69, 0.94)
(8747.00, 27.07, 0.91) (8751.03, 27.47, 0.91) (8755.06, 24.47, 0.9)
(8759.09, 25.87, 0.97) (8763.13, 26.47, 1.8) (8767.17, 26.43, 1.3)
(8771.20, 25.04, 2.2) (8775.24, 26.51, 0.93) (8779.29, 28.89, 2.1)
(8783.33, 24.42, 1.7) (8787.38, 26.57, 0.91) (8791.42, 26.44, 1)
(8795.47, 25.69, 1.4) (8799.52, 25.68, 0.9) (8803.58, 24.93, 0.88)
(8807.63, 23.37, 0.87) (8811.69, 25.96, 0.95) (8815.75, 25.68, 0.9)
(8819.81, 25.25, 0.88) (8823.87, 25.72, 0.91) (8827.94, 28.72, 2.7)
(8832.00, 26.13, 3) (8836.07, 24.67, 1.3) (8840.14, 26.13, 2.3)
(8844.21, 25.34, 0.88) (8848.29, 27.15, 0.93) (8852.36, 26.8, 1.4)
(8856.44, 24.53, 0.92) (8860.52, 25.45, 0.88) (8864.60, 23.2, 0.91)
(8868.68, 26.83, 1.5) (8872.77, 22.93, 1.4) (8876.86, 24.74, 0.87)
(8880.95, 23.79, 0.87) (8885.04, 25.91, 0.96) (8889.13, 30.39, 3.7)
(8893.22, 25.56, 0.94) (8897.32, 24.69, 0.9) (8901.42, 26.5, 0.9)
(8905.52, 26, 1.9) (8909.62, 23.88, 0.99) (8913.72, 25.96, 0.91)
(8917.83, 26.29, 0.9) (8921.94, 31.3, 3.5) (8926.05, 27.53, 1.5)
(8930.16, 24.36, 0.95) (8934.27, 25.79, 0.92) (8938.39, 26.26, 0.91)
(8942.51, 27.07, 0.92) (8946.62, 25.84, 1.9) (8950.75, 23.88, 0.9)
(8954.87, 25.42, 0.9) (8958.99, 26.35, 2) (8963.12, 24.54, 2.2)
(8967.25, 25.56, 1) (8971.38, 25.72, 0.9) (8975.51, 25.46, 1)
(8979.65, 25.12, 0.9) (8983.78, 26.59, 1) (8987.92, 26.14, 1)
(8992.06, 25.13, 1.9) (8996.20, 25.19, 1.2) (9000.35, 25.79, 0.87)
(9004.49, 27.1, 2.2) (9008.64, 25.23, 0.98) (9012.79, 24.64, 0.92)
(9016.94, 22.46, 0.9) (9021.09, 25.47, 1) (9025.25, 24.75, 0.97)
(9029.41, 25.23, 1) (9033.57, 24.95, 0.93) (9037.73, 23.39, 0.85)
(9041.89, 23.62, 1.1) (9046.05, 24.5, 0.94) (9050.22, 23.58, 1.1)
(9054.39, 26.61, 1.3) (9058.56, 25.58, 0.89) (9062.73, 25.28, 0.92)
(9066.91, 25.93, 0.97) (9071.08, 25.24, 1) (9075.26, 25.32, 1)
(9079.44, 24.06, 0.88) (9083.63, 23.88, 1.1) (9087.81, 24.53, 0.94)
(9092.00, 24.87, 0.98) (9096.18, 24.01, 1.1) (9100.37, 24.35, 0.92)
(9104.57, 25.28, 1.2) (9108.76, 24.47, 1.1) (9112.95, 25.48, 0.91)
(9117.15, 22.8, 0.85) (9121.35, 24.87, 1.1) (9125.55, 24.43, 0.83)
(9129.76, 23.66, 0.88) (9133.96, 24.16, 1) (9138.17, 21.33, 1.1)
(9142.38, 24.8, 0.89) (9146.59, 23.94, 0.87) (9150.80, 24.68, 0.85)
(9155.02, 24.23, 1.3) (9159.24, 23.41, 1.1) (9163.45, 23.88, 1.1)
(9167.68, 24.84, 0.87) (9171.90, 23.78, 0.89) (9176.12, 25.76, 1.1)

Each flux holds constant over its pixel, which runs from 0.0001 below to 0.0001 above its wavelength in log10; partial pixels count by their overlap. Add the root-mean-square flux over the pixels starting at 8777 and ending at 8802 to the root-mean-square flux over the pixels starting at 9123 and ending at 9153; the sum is 50.2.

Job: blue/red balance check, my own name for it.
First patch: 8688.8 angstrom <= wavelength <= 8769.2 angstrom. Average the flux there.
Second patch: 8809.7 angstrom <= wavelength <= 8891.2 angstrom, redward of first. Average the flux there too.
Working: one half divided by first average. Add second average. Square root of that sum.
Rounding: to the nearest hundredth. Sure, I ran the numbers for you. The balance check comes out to 5.08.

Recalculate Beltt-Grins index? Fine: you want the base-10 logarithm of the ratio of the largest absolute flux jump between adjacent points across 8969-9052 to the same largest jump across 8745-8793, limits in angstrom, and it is -0.17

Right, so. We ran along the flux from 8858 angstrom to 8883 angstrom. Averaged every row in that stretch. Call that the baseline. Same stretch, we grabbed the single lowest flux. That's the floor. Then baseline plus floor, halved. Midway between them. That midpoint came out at 23.7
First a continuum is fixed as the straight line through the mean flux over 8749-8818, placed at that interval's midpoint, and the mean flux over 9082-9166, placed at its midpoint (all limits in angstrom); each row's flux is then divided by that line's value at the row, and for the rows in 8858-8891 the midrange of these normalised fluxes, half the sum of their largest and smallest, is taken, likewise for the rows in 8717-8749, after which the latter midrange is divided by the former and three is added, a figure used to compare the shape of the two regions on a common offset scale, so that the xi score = 3.97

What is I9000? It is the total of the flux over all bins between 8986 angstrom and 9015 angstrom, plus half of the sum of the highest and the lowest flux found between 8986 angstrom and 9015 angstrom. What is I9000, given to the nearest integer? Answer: 205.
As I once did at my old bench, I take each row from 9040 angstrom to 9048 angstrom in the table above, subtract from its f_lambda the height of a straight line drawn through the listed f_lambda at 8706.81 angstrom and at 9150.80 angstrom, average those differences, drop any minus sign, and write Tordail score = 0.92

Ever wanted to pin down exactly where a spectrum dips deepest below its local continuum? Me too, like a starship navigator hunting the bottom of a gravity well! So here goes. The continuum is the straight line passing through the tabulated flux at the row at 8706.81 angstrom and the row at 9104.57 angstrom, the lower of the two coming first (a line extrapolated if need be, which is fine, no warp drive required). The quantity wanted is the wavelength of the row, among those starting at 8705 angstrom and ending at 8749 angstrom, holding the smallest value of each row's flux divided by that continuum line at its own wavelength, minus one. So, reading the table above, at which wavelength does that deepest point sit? 8738.95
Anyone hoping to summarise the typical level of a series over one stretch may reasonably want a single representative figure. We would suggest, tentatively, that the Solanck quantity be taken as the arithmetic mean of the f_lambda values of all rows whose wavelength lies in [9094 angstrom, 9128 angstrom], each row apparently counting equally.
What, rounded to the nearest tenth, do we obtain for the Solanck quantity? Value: 24.5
